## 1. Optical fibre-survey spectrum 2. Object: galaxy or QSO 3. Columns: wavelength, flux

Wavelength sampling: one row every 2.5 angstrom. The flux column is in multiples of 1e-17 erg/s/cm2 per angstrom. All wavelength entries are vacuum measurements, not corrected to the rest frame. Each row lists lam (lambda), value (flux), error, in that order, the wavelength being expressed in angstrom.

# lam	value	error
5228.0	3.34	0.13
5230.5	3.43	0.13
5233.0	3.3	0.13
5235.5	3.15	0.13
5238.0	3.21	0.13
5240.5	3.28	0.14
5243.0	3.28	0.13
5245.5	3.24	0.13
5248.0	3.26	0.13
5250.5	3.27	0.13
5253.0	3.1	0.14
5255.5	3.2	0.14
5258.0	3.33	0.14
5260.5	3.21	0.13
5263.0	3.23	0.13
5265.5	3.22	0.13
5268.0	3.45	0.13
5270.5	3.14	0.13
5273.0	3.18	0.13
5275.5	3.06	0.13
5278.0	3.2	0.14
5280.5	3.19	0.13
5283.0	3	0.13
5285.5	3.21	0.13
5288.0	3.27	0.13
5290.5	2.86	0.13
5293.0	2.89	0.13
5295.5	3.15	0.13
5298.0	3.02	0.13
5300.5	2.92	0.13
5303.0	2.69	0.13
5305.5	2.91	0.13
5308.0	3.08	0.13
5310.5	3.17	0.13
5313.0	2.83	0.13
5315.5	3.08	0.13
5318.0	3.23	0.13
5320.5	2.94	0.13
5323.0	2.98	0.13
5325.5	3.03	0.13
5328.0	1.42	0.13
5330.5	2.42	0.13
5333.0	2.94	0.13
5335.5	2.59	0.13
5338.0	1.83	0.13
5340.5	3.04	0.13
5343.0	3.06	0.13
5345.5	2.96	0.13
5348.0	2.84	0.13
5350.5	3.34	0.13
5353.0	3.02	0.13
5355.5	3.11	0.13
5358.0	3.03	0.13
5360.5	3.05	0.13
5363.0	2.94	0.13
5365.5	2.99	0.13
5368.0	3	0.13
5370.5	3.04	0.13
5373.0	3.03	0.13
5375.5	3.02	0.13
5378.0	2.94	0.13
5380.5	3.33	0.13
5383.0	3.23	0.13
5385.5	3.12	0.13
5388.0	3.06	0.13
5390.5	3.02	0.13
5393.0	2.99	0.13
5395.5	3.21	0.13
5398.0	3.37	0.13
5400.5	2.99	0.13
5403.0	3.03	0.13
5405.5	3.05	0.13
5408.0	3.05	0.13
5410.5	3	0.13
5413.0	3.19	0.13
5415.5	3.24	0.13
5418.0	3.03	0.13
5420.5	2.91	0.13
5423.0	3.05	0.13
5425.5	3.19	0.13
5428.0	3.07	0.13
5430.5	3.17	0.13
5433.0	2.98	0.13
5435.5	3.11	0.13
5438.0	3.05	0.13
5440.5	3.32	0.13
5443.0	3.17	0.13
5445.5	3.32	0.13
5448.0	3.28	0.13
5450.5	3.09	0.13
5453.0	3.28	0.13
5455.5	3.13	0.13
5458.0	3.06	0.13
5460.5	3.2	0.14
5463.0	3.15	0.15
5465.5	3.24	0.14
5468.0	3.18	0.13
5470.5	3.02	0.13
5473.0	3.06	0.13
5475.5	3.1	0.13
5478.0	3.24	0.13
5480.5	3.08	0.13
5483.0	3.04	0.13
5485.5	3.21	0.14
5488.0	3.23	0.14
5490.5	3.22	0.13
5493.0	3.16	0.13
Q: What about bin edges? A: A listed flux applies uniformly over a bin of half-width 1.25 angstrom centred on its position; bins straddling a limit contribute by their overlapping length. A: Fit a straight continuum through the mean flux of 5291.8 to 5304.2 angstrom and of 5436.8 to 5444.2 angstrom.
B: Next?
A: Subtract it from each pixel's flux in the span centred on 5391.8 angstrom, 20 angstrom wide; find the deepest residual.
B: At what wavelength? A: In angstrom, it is 5400.5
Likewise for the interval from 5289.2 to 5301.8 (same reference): 5290.5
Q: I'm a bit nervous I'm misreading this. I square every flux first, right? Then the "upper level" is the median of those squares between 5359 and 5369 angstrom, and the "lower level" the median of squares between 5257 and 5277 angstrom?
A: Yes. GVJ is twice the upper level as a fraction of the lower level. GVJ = 1.74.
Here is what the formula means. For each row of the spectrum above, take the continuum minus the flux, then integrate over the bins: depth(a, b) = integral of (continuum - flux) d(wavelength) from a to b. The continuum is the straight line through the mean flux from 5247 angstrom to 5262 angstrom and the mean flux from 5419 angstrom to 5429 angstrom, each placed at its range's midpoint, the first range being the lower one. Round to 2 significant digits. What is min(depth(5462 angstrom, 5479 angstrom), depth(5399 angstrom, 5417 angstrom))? -2.3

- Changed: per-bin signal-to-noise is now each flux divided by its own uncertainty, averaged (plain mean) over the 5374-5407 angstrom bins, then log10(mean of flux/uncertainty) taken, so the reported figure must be 1.38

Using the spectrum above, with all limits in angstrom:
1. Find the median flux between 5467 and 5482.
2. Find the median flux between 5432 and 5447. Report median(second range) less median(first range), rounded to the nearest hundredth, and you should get 0.05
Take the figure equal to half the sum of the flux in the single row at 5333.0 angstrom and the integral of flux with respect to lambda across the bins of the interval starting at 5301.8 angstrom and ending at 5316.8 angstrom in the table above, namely 23.7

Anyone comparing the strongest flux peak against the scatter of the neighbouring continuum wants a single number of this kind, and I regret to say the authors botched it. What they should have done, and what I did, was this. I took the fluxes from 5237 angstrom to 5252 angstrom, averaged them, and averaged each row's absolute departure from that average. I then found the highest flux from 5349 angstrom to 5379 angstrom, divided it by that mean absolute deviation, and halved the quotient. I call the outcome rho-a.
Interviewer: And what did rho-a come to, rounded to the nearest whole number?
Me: 79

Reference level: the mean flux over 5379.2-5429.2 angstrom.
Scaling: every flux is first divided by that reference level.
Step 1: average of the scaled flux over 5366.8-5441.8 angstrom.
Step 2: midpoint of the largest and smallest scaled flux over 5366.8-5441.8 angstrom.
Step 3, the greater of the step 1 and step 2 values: 1.01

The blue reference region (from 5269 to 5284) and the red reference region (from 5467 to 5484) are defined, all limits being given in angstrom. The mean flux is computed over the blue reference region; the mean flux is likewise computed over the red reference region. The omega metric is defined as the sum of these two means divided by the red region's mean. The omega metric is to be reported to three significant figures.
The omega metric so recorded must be 2.01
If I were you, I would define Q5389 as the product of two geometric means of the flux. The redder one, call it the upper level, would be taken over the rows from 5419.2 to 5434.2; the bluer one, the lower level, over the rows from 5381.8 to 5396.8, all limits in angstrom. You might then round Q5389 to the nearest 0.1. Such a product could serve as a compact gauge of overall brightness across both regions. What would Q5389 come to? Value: 9.5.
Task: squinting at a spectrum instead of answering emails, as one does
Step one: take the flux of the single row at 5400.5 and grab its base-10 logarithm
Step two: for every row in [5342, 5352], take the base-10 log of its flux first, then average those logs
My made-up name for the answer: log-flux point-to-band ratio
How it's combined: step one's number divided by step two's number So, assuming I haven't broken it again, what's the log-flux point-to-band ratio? 0.98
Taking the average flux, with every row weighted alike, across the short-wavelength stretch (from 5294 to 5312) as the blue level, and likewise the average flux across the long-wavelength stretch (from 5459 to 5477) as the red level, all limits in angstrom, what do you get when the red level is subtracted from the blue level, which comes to -0.1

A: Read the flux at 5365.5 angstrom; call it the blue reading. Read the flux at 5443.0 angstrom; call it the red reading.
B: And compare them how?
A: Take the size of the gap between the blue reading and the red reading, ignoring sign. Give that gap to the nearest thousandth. 0.180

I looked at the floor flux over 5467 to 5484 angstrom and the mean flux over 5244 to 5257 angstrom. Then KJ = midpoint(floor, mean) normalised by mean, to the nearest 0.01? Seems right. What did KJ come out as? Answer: 0.97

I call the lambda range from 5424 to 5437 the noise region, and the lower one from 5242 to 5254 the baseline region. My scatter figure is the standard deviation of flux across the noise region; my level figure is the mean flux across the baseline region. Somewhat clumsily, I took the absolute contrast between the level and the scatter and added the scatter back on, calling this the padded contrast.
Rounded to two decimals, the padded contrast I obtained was 3.23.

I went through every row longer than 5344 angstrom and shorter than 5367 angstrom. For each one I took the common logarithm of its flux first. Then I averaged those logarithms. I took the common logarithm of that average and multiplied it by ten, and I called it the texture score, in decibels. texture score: -3.18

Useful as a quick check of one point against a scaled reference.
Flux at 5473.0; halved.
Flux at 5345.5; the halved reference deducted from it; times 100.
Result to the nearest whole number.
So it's 143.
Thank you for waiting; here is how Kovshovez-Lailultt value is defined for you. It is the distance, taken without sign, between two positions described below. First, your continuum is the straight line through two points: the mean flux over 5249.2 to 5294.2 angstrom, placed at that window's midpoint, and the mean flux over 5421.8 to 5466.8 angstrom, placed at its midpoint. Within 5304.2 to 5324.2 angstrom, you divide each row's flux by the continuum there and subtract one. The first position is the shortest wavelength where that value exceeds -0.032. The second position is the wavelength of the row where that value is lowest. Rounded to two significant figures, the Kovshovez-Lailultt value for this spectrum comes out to 5.0 angstrom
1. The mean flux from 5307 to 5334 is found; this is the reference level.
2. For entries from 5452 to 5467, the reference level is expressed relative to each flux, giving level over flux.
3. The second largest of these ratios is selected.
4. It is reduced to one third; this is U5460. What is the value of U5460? 0.301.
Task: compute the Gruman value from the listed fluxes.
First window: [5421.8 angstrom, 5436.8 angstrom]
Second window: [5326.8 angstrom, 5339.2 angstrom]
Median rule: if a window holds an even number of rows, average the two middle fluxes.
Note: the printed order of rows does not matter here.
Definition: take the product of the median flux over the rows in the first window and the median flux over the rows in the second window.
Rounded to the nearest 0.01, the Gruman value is 7.48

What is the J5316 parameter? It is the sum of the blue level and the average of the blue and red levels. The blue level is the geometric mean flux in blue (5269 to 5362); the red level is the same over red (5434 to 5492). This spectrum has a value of 5.9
